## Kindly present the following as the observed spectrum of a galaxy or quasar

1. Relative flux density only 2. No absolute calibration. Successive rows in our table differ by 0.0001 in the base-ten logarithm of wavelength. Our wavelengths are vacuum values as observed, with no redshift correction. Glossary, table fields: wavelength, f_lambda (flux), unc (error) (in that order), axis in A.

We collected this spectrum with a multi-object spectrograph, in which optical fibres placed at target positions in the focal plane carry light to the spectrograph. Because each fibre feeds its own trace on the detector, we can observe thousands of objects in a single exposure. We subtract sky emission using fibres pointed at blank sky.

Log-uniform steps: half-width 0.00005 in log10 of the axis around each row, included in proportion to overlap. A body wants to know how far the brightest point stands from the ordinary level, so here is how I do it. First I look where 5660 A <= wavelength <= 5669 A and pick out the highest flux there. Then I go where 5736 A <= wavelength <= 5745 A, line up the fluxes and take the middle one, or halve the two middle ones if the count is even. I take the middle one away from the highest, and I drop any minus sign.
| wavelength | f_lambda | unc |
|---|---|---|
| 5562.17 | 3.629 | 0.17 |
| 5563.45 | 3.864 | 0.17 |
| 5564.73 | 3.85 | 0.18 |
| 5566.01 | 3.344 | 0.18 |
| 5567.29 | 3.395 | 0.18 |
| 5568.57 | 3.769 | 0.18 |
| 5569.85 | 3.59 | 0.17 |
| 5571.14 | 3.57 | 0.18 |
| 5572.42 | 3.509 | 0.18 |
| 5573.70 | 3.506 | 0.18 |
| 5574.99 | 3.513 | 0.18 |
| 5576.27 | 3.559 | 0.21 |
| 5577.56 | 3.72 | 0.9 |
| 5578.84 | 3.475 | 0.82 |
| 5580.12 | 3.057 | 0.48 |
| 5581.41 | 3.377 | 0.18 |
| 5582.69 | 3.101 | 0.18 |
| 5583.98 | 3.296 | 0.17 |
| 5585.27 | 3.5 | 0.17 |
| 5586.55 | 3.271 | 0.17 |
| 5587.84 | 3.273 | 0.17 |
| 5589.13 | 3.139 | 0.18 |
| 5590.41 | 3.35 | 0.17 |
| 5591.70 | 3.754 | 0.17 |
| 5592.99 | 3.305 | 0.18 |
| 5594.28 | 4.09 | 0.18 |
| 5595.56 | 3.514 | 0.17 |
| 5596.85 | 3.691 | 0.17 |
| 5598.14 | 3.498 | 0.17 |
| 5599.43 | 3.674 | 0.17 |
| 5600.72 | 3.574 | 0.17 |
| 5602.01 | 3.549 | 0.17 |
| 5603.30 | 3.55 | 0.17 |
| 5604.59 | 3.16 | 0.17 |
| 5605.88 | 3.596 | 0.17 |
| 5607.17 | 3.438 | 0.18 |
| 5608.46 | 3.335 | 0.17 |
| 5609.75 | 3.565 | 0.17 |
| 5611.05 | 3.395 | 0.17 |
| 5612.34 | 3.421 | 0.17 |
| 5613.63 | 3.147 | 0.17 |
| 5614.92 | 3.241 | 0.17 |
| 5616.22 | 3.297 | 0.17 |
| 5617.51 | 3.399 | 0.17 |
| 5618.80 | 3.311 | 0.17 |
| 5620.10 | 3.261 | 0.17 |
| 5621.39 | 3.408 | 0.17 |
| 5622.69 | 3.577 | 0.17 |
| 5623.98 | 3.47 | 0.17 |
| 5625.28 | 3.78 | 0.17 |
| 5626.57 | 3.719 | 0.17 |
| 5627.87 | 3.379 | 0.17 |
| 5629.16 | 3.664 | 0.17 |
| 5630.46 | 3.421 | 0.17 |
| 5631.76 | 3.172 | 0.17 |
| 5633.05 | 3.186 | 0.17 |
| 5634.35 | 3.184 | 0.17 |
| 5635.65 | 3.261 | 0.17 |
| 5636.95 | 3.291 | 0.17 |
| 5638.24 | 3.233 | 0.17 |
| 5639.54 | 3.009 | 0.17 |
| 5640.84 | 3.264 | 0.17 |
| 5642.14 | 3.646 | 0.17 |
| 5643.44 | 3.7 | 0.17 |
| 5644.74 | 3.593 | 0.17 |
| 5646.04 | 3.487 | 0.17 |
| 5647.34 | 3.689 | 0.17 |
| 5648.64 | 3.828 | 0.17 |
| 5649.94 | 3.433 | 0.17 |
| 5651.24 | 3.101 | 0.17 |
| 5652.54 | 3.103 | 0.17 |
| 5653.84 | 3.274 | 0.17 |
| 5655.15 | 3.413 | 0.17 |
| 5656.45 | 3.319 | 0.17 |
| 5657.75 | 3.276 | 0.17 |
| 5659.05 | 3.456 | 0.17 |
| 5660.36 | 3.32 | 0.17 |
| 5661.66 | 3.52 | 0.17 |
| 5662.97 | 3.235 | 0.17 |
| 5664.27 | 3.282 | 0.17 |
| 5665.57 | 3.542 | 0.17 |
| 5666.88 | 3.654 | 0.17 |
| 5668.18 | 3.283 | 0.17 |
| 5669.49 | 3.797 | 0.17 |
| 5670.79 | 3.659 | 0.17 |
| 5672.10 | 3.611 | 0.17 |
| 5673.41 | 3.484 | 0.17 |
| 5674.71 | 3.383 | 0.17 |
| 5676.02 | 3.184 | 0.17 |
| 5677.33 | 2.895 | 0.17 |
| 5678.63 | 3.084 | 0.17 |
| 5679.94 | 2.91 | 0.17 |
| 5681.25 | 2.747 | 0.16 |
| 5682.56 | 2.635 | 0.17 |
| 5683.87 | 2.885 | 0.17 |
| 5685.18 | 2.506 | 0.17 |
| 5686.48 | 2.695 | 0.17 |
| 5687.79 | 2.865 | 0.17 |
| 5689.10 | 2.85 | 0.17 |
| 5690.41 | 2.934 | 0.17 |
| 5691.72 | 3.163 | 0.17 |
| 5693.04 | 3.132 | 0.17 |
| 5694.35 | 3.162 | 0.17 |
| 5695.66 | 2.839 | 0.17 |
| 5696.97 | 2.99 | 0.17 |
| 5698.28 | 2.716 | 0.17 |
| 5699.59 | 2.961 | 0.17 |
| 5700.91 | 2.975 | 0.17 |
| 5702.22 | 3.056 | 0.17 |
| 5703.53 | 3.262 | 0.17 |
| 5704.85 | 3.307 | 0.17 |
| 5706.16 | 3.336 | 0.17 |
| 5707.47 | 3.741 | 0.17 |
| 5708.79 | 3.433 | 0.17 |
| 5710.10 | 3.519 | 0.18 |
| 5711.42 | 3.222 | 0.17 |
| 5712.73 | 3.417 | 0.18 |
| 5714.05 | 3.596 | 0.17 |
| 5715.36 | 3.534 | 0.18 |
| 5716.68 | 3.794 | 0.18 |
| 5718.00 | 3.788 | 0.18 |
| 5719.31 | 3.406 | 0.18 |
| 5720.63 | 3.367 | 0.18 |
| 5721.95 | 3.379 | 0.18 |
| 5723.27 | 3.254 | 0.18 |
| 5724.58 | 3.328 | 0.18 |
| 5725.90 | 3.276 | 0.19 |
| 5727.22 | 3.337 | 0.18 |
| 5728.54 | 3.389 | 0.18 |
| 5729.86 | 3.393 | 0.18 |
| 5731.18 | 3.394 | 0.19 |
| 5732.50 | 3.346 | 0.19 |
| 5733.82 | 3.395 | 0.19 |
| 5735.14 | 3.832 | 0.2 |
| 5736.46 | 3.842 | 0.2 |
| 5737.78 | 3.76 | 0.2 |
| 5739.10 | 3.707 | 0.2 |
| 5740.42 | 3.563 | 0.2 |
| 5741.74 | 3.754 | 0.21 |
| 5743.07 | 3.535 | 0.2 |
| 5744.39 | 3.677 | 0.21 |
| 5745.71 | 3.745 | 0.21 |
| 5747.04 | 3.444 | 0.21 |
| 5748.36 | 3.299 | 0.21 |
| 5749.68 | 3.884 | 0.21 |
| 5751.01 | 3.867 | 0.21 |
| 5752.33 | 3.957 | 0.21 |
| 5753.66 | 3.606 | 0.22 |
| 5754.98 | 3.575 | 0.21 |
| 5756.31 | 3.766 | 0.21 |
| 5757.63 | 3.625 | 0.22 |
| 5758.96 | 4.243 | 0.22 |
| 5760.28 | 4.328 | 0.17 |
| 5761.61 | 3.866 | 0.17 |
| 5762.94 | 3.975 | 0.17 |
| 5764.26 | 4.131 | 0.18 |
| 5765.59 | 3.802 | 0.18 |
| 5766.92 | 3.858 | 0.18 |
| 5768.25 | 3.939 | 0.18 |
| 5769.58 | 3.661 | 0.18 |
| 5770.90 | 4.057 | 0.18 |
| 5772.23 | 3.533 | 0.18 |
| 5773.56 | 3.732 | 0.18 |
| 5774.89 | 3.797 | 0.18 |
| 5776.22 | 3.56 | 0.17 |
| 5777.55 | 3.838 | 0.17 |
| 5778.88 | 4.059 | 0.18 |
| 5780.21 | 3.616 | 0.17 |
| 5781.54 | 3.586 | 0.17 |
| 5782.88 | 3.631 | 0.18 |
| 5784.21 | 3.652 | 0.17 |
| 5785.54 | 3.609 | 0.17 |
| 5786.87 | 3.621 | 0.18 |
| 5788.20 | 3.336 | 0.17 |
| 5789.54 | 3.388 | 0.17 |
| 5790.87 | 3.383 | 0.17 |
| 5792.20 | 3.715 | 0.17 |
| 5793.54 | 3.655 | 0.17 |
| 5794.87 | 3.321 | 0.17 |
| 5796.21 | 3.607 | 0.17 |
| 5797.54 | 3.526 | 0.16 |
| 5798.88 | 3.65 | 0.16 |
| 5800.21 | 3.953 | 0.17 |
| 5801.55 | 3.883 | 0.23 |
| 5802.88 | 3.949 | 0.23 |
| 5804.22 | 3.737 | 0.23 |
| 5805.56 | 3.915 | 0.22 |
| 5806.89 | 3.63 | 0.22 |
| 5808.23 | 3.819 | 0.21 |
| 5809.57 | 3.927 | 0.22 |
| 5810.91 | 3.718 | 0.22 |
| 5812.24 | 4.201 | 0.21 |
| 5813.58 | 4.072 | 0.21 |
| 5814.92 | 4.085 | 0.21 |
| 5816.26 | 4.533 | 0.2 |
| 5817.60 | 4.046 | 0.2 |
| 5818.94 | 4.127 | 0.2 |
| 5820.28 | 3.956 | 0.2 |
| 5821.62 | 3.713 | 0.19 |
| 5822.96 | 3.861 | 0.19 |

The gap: 0.1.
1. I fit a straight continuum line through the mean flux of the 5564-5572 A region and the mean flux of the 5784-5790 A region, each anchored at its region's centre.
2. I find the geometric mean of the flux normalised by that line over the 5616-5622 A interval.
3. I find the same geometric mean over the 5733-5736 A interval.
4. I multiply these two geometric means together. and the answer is 0.95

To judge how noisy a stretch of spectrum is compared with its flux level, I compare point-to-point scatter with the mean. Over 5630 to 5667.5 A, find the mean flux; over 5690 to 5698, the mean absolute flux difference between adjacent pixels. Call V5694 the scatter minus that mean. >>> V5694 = -3.22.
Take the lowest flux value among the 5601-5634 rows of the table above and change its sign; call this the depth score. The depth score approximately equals -3.15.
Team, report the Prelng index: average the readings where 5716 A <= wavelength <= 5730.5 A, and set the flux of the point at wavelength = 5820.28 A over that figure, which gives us 1.15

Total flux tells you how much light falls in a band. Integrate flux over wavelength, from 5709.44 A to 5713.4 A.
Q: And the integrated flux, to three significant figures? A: 13.4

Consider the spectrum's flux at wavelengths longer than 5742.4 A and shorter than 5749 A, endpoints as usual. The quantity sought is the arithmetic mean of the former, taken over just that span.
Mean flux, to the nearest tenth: 3.5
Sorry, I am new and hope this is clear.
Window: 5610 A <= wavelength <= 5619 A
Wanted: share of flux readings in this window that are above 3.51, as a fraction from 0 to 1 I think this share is 0.0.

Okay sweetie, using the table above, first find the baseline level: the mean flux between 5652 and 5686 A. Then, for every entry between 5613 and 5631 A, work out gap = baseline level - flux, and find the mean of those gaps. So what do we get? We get -0.19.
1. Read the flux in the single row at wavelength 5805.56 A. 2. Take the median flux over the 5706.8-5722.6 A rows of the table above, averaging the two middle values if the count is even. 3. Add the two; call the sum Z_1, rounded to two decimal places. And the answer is 7.39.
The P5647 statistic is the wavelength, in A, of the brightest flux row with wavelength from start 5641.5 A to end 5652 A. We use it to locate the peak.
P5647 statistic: 5648.64 A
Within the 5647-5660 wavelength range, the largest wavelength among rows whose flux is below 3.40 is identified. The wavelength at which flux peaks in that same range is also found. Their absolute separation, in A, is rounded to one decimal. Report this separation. 9.1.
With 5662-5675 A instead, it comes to 5.2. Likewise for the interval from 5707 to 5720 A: 5.3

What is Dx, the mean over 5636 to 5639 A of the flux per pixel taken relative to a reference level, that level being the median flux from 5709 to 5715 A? 0.94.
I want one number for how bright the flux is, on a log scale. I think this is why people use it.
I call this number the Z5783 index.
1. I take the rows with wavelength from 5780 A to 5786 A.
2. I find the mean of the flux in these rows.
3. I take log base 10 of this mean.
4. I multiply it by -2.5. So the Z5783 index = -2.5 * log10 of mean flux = -1.40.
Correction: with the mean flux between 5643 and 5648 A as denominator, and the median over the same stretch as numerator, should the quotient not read 1.01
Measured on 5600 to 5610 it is 1.02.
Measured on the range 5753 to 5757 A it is 0.99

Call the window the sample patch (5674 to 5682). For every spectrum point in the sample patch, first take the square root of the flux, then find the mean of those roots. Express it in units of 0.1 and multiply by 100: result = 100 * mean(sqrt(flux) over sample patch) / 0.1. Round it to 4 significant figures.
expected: 1741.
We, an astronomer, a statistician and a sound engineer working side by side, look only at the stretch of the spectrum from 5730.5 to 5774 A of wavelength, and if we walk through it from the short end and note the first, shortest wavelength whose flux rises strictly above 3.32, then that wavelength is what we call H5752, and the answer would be 5731.18 A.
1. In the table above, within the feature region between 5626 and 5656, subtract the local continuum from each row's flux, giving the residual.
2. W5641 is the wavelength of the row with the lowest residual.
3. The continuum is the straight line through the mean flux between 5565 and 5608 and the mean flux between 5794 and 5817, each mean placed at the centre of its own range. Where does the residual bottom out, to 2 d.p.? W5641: 5639.54 A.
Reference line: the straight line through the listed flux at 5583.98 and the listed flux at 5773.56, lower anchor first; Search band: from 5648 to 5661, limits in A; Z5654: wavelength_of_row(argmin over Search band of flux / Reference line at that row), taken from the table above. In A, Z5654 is 5652.54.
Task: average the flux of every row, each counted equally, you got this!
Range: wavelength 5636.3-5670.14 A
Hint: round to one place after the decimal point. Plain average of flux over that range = 3.4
